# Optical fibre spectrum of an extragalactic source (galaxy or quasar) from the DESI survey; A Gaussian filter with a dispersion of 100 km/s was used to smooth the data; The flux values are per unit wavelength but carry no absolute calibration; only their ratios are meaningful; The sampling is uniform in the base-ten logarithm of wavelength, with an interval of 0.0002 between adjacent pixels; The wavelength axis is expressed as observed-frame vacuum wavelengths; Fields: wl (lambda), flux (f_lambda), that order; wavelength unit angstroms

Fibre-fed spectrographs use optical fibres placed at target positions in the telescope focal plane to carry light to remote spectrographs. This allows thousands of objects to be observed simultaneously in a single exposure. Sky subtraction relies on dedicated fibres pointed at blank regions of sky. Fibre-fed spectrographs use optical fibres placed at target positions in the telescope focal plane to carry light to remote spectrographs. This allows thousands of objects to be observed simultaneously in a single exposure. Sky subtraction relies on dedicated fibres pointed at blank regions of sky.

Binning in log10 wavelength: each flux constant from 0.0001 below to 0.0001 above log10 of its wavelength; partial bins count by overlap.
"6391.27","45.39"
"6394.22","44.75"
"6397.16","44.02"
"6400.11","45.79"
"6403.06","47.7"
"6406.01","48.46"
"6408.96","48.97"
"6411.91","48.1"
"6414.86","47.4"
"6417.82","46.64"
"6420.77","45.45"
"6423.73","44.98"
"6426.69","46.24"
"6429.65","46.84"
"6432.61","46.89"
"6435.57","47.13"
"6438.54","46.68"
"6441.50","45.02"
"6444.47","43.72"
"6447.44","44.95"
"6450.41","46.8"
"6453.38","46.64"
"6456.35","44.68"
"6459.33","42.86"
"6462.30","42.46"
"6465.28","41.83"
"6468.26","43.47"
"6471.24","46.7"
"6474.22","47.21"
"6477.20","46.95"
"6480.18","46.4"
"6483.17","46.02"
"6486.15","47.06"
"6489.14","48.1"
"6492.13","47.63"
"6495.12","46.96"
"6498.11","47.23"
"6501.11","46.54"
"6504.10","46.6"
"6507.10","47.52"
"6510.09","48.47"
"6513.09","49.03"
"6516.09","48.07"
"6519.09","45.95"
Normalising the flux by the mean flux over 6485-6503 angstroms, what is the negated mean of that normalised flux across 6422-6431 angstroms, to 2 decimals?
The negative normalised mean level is -0.97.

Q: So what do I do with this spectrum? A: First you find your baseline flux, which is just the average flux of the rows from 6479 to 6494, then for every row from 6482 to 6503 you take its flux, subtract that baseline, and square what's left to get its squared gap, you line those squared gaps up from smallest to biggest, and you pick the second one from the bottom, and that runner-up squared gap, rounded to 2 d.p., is 0.01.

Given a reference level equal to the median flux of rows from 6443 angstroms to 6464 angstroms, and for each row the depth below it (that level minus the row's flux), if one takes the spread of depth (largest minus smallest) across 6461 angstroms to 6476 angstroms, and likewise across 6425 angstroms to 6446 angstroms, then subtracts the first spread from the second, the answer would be -2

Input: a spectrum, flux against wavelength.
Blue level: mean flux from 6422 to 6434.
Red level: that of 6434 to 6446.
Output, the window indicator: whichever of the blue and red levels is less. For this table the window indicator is 45.6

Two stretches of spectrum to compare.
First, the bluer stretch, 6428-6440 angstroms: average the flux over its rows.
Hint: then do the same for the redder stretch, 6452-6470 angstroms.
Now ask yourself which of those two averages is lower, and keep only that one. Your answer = 43.7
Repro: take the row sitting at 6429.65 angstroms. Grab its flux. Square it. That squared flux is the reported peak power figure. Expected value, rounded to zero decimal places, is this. 2194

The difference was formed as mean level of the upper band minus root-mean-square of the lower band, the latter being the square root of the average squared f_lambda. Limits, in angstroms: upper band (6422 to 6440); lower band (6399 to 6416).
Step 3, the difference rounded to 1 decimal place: -1.3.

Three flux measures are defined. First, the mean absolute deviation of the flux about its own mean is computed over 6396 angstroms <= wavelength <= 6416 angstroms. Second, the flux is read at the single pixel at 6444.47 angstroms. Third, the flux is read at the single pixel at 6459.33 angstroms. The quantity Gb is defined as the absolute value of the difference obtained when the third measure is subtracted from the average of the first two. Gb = 20.3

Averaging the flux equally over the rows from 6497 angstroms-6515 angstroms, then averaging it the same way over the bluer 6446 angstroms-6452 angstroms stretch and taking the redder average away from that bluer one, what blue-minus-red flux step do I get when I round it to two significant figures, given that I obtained -1.7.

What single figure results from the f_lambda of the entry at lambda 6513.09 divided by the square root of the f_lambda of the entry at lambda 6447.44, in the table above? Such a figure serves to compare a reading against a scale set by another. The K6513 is 7.31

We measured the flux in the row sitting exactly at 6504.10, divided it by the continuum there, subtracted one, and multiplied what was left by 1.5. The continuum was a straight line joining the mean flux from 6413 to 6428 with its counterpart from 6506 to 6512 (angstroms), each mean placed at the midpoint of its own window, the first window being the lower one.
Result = -0.04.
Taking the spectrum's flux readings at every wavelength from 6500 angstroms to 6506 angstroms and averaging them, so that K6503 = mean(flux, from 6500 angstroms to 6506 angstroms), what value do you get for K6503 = 46.6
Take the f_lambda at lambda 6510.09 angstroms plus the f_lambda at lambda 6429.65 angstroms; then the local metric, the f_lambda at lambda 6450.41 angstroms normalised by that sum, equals 0.49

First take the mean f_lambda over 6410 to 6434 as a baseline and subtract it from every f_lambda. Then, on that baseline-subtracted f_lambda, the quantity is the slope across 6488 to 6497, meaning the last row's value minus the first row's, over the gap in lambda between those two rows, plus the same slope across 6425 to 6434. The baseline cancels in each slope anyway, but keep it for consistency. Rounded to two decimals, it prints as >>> -0.08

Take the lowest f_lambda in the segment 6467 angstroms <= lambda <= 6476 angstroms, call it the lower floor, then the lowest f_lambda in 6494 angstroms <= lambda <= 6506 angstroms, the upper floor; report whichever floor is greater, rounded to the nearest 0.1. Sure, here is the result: 46.5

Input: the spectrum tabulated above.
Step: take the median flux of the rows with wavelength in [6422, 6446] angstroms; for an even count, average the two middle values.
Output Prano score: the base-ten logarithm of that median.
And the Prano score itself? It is 1.67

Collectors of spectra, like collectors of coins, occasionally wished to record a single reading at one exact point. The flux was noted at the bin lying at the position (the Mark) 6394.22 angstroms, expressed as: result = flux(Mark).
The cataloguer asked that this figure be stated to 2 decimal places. 44.75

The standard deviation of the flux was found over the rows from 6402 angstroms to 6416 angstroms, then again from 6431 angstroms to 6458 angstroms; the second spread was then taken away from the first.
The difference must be -0.62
